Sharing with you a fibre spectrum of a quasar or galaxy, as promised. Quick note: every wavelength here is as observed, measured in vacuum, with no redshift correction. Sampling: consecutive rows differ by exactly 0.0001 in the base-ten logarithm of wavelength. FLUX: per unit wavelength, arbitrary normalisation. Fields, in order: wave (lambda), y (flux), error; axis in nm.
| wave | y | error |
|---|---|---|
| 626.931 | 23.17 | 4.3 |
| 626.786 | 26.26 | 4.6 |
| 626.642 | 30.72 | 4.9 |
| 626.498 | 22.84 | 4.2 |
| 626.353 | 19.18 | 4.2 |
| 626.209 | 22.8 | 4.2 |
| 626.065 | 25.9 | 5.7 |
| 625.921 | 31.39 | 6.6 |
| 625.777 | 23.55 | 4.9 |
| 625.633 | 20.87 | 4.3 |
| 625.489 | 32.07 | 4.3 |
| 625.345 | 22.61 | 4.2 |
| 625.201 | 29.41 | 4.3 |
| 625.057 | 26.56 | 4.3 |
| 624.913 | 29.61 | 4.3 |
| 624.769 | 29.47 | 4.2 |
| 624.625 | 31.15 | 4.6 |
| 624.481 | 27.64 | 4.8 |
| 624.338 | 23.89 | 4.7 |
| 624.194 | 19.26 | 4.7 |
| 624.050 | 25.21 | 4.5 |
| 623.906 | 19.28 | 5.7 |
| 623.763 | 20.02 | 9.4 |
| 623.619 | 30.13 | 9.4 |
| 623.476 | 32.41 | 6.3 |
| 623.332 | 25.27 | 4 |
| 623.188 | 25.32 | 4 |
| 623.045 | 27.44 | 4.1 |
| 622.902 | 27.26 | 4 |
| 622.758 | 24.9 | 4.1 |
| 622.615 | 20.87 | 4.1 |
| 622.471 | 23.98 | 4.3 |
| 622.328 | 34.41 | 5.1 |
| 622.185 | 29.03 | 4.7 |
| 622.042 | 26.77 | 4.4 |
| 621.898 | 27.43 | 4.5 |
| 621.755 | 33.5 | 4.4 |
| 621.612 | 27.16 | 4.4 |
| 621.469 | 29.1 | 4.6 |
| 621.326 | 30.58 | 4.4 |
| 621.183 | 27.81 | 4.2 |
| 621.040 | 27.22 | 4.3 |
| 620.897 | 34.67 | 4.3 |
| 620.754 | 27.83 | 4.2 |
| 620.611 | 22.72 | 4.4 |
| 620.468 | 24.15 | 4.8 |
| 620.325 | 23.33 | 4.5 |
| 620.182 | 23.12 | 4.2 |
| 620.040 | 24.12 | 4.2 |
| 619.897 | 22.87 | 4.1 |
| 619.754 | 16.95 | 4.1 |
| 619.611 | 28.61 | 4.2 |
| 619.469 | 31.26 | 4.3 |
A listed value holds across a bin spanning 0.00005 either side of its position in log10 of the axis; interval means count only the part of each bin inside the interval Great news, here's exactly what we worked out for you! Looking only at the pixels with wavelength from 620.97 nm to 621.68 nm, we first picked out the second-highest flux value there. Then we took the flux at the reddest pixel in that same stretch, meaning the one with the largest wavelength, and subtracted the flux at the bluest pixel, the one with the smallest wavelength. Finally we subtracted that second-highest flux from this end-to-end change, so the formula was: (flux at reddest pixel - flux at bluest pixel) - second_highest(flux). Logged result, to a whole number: -29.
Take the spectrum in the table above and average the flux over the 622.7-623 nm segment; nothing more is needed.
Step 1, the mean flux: 26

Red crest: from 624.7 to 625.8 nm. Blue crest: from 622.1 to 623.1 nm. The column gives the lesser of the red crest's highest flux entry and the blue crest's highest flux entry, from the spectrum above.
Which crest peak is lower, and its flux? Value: 32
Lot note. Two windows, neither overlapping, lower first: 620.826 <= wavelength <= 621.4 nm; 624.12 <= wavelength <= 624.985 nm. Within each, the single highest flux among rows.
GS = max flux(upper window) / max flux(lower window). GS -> 0.90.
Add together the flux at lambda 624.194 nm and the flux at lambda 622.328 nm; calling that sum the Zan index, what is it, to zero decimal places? 54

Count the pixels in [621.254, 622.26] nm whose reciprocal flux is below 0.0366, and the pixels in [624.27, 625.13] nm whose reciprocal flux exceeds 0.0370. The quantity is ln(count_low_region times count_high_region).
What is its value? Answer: 2.3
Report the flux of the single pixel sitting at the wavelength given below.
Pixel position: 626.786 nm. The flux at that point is 26.26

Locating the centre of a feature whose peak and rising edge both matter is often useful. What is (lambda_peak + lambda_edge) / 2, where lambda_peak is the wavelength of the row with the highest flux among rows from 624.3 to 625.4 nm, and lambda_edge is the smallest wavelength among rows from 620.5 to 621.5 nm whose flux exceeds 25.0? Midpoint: 622.69 nm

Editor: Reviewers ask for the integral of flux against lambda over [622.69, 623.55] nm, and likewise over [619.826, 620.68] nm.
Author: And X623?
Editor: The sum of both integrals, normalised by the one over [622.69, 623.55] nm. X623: 1.86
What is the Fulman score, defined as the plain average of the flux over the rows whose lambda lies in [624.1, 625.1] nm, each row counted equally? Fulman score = 26.8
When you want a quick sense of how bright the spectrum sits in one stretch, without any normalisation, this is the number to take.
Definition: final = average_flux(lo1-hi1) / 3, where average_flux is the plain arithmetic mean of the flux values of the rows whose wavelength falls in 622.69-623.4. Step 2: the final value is 8.7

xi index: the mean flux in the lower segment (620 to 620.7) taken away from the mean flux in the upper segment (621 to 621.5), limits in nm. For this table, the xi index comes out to 5.2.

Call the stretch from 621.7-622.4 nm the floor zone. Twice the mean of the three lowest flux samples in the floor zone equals 55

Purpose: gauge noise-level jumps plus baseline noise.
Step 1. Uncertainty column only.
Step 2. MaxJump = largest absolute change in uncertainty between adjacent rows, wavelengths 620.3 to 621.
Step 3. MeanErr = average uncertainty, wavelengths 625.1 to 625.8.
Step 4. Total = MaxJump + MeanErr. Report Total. 4.8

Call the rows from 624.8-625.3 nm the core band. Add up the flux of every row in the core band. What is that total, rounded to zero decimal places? 86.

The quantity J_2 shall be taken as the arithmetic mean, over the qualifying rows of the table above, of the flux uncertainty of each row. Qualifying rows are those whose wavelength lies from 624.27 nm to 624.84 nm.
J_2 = 4.58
